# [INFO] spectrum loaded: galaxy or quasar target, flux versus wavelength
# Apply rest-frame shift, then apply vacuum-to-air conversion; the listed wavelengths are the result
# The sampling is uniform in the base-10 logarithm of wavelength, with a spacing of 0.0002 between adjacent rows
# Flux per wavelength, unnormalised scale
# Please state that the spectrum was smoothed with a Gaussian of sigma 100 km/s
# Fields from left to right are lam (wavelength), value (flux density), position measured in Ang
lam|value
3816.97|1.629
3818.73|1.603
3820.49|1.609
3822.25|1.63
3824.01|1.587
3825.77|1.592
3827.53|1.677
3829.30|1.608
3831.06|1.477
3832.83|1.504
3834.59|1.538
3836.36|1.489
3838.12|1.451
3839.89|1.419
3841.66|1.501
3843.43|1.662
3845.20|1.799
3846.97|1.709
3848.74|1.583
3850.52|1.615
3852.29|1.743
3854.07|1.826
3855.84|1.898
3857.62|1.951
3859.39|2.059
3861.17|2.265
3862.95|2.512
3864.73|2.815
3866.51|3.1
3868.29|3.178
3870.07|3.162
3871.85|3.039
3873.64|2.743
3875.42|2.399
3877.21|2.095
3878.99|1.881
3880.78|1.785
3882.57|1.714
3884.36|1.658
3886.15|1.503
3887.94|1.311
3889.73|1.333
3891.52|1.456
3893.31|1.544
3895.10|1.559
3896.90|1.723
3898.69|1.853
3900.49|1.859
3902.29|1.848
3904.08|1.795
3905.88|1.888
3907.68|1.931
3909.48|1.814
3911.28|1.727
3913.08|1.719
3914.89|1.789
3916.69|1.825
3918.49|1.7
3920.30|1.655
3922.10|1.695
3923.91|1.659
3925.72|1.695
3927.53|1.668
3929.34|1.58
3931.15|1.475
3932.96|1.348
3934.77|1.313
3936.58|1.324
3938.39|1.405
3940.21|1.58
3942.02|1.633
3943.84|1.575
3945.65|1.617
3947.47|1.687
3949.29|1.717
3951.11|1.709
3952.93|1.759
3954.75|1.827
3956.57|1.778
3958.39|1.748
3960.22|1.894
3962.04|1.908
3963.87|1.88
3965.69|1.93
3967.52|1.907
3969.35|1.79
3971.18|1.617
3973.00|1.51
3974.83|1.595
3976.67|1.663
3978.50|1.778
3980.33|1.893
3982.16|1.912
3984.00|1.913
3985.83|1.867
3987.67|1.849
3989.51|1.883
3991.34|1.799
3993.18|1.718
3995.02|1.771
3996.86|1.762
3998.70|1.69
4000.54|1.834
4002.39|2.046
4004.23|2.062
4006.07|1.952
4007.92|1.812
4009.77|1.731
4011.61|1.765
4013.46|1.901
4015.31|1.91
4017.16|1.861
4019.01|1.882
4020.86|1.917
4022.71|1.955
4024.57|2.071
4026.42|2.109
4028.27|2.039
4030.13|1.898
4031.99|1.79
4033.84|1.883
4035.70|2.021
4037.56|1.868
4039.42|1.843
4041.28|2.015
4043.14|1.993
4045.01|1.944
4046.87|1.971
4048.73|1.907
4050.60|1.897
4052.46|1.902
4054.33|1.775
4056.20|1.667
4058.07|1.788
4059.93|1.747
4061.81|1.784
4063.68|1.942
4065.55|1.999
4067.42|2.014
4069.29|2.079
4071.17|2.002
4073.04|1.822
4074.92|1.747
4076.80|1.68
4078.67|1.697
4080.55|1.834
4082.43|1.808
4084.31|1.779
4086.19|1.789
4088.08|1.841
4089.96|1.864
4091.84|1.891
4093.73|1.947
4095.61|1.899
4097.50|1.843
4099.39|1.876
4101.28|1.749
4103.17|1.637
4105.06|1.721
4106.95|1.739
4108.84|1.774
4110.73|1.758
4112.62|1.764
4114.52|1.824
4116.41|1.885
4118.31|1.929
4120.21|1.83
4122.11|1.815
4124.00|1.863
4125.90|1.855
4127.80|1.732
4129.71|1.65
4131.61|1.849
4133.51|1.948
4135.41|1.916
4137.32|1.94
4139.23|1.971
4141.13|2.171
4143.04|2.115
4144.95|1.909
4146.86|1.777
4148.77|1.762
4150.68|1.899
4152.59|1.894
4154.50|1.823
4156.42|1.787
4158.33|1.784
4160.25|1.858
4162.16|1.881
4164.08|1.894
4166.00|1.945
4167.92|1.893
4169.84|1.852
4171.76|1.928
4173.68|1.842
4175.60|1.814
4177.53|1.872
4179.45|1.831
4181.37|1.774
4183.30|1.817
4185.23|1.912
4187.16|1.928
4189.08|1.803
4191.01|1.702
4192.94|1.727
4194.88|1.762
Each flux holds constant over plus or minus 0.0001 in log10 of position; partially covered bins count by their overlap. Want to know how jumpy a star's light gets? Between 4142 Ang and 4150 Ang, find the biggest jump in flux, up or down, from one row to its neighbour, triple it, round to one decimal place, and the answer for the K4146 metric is 0.6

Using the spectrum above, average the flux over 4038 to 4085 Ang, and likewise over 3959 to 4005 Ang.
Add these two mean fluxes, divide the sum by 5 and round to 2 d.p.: 0.74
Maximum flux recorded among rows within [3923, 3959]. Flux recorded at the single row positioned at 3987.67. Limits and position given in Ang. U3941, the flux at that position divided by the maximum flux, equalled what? 1.01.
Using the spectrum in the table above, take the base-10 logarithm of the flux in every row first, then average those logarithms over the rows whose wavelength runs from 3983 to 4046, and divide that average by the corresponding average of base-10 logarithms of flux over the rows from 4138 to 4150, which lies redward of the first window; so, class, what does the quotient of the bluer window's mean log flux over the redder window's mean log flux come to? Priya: 0.96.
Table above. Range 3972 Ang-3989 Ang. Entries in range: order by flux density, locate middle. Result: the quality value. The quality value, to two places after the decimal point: 1.85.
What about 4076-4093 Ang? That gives 1.81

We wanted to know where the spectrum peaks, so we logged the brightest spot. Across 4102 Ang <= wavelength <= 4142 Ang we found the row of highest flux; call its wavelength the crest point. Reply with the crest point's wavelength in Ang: 4141.13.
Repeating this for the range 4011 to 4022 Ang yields 4020.86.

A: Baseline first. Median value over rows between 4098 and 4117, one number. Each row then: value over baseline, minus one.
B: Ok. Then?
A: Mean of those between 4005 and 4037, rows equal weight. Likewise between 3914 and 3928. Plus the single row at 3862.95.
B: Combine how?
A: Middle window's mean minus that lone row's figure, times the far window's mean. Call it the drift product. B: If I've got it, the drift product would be -0.039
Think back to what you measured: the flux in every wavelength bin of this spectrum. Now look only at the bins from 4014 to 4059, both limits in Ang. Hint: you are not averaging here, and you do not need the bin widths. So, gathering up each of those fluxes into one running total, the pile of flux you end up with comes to 45.9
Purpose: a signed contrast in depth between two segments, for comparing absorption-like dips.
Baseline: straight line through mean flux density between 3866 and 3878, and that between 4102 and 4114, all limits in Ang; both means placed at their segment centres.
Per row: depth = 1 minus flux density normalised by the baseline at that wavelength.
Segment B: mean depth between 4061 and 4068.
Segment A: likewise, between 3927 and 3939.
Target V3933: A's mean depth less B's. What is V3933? 0.43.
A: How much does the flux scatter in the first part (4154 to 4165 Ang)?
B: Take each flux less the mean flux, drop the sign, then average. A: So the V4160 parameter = 0.040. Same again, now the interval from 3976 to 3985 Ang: 0.089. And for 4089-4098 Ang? 0.028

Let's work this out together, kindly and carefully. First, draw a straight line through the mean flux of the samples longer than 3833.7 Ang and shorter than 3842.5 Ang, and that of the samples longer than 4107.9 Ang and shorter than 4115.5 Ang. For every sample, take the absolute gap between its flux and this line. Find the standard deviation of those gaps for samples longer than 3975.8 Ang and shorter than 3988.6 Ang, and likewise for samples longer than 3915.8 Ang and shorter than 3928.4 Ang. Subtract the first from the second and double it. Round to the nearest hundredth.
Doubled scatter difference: -0.05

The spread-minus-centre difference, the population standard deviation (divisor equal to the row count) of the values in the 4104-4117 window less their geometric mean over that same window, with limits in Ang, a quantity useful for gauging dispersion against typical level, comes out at -1.73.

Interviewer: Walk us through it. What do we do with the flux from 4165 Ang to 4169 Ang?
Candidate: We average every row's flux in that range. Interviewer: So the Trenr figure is 1.92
